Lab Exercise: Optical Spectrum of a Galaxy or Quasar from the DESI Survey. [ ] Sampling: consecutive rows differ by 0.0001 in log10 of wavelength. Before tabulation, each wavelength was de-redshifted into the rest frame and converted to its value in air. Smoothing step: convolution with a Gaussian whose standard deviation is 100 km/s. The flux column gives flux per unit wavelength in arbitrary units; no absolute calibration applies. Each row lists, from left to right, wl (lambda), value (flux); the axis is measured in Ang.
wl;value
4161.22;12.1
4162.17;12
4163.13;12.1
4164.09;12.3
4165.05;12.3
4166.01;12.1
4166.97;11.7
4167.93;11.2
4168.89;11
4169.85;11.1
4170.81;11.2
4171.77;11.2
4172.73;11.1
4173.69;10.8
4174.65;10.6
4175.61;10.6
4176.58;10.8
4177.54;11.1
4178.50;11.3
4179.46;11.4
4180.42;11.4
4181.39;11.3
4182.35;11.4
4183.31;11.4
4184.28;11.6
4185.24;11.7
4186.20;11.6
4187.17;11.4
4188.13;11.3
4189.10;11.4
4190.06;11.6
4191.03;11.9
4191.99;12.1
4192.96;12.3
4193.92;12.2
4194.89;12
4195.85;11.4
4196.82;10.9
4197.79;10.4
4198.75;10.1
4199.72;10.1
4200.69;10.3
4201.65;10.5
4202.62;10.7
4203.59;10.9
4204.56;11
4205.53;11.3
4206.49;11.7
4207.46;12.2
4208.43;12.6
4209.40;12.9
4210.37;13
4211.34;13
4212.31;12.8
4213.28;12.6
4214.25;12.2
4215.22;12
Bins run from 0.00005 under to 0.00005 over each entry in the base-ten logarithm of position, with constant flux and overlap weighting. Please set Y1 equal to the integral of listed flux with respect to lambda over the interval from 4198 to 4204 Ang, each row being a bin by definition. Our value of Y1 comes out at 63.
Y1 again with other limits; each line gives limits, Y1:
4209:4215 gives 76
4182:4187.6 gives 64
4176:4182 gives 67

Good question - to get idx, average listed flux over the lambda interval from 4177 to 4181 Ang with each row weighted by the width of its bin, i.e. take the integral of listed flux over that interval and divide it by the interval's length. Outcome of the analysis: 11.3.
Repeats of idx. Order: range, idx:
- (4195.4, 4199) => 10.7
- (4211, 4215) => 12.6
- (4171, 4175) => 11.0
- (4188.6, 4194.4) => 11.9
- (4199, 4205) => 10.6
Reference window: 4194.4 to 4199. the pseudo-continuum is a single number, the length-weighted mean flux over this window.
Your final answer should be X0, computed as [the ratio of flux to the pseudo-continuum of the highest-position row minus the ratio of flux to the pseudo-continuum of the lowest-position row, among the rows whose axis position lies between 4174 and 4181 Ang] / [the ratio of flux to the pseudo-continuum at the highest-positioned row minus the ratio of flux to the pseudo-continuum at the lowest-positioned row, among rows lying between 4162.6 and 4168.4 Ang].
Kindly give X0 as -0.9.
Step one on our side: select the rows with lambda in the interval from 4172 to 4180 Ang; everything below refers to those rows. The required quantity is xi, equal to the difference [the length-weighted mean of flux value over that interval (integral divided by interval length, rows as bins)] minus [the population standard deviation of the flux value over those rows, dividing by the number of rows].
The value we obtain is 10.7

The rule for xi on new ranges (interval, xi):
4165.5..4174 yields 10.9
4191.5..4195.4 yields 12.1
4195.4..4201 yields 10.1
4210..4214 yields 12.6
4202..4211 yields 11.0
